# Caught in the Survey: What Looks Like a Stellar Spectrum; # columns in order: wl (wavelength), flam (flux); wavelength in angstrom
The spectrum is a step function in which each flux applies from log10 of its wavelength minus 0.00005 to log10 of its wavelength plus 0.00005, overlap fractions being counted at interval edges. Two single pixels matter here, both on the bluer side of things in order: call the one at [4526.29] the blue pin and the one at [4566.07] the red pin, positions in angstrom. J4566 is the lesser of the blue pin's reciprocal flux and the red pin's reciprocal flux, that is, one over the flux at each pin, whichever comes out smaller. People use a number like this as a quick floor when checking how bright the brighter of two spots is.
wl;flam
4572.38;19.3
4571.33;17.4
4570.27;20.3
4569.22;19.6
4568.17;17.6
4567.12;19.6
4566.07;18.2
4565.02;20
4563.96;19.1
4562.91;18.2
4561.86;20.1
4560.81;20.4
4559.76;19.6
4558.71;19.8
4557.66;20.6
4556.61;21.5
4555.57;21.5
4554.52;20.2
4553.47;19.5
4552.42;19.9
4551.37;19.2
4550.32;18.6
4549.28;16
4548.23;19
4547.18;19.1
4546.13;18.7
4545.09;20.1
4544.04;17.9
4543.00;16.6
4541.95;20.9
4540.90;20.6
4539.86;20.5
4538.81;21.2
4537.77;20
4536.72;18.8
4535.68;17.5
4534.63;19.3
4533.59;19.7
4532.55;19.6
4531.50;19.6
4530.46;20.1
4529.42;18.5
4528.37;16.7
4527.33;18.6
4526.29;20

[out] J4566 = 0.0500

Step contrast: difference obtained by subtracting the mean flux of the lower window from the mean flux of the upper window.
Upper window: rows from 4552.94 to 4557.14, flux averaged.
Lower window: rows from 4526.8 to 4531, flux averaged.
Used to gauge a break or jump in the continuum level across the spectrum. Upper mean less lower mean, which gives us 2.2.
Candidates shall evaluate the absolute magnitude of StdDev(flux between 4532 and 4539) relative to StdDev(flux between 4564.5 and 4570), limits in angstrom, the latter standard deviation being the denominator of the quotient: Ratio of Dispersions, 1.1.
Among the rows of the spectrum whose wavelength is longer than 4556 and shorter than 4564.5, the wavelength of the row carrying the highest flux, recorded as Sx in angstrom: 4556.61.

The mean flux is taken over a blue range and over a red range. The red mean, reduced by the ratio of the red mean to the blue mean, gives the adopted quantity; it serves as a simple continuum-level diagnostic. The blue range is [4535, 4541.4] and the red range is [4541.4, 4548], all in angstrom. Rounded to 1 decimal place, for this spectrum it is 17.9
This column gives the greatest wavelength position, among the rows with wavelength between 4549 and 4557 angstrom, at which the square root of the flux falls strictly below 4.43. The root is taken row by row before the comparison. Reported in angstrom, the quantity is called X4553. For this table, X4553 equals 4553.47 angstrom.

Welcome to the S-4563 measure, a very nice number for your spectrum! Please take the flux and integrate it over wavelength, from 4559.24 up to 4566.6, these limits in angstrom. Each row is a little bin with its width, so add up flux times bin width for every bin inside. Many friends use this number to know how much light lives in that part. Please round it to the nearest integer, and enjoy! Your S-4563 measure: 142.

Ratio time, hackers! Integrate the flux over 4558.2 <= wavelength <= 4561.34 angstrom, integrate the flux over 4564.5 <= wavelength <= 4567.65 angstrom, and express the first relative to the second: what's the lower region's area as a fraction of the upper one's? 1.03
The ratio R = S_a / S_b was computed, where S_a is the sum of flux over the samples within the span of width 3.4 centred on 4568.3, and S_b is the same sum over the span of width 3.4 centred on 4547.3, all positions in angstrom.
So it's 1.00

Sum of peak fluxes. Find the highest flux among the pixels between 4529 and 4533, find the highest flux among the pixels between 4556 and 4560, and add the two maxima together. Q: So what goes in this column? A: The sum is 41.6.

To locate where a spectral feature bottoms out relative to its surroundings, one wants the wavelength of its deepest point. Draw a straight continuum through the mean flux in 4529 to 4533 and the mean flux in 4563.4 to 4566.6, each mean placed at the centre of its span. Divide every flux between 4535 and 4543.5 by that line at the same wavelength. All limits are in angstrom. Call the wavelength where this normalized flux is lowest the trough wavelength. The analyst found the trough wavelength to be 4543.00 angstrom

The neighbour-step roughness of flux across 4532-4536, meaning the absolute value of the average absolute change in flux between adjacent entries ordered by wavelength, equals 0.77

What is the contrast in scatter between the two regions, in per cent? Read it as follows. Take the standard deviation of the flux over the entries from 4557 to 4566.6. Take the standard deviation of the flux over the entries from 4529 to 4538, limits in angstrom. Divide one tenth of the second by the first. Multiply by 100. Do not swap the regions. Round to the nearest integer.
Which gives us 9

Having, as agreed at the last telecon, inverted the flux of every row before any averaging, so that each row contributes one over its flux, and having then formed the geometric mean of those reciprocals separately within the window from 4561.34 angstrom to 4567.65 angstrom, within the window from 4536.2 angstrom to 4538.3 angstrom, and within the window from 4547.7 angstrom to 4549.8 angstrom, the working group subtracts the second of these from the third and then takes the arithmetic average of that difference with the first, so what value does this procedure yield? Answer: 0.0290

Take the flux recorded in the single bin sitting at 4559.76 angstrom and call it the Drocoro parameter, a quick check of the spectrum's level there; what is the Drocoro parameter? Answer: 19.6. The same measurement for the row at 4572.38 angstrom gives 19.3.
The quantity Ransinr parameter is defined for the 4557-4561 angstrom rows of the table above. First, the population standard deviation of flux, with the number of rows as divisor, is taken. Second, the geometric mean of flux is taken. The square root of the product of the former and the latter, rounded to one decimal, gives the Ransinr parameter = 2.9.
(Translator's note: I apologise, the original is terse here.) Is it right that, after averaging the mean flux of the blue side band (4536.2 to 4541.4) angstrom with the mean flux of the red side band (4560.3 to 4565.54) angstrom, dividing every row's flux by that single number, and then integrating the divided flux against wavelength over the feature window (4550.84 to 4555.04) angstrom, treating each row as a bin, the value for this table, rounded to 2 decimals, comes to 4.15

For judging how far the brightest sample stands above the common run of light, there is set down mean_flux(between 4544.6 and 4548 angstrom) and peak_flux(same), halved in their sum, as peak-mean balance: 19.7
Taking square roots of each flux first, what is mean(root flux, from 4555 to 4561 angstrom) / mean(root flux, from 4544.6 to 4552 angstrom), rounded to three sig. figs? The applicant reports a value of 1.05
